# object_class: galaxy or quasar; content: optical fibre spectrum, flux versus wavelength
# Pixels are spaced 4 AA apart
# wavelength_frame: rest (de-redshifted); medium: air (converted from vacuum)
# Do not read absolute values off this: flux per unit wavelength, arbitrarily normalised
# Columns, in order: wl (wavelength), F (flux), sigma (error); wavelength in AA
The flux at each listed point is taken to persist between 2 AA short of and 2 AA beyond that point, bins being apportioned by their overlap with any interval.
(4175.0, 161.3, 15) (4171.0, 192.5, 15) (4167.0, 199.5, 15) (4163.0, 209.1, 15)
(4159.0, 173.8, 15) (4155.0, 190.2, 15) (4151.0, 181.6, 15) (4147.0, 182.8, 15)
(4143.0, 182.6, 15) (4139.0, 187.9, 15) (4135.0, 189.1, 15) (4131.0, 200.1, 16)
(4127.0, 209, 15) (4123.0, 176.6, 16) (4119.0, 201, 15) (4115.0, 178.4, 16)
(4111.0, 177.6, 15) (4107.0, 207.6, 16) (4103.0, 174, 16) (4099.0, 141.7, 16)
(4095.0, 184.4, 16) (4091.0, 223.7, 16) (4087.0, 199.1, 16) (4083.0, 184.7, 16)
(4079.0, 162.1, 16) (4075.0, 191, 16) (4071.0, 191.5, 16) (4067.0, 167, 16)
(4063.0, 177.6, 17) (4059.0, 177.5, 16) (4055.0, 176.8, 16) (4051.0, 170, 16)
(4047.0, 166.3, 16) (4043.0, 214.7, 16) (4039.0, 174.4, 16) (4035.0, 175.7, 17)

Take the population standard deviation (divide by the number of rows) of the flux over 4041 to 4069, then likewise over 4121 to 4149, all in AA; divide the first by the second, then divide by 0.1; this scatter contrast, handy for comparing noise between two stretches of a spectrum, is 15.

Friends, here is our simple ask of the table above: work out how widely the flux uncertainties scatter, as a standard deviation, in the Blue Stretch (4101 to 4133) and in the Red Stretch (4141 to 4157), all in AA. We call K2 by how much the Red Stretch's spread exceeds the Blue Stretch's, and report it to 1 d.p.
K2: -0.5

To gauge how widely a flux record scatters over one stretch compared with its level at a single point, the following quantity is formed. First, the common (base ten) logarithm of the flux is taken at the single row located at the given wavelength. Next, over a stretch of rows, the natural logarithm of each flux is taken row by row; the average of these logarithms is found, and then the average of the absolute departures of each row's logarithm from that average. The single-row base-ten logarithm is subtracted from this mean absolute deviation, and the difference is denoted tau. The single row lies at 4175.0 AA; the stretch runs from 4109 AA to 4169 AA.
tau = -2.157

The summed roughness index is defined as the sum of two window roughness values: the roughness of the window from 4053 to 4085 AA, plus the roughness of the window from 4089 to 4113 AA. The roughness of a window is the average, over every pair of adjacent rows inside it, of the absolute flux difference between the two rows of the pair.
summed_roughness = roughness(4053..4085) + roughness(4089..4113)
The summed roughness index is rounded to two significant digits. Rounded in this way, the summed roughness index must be 48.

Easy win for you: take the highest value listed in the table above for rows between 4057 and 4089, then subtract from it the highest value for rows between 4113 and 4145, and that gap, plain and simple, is -10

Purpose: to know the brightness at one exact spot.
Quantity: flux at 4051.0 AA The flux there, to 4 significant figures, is 170.0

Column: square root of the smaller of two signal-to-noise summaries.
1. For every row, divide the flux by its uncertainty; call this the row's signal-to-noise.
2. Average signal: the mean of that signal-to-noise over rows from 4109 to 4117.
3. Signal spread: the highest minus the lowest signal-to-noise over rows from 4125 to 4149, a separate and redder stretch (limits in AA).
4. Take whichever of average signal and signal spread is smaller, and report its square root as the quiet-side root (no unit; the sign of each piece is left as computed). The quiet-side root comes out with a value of 1.3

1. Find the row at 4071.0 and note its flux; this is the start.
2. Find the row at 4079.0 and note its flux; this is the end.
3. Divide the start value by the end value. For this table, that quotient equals 1.18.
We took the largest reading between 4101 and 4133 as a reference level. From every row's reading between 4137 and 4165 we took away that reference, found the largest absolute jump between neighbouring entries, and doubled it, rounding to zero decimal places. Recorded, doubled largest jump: 71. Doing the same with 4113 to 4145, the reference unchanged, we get 65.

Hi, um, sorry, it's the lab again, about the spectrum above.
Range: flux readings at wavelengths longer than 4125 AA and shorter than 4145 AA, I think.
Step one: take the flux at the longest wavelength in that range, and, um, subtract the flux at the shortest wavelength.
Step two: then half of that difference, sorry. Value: -13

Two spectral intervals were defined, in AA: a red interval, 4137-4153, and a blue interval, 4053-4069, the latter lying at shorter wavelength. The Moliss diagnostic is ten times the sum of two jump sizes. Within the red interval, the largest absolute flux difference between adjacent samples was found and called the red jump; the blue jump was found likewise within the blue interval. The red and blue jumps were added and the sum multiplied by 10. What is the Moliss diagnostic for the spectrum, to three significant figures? 159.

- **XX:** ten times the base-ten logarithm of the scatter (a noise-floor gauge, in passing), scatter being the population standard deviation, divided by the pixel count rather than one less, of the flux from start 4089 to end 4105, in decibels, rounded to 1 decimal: 14.7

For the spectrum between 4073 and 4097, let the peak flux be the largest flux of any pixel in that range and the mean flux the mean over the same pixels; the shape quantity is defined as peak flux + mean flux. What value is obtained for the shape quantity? 415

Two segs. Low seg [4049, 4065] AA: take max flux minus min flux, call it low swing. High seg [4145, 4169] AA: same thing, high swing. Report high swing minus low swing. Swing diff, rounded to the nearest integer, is 28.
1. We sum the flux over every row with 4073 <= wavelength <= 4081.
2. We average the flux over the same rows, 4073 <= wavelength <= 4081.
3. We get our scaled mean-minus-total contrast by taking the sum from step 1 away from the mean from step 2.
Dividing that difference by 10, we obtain -17.7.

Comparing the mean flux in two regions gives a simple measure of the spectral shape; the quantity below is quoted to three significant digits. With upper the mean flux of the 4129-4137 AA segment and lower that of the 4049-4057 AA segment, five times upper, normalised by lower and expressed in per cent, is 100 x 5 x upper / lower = 561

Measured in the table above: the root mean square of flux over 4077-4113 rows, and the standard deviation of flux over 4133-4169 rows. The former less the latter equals 175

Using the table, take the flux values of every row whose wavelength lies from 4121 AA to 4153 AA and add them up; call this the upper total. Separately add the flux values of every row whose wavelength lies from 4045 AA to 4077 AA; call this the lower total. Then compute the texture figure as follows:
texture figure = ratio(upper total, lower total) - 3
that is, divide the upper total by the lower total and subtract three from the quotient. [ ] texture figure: -1.94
